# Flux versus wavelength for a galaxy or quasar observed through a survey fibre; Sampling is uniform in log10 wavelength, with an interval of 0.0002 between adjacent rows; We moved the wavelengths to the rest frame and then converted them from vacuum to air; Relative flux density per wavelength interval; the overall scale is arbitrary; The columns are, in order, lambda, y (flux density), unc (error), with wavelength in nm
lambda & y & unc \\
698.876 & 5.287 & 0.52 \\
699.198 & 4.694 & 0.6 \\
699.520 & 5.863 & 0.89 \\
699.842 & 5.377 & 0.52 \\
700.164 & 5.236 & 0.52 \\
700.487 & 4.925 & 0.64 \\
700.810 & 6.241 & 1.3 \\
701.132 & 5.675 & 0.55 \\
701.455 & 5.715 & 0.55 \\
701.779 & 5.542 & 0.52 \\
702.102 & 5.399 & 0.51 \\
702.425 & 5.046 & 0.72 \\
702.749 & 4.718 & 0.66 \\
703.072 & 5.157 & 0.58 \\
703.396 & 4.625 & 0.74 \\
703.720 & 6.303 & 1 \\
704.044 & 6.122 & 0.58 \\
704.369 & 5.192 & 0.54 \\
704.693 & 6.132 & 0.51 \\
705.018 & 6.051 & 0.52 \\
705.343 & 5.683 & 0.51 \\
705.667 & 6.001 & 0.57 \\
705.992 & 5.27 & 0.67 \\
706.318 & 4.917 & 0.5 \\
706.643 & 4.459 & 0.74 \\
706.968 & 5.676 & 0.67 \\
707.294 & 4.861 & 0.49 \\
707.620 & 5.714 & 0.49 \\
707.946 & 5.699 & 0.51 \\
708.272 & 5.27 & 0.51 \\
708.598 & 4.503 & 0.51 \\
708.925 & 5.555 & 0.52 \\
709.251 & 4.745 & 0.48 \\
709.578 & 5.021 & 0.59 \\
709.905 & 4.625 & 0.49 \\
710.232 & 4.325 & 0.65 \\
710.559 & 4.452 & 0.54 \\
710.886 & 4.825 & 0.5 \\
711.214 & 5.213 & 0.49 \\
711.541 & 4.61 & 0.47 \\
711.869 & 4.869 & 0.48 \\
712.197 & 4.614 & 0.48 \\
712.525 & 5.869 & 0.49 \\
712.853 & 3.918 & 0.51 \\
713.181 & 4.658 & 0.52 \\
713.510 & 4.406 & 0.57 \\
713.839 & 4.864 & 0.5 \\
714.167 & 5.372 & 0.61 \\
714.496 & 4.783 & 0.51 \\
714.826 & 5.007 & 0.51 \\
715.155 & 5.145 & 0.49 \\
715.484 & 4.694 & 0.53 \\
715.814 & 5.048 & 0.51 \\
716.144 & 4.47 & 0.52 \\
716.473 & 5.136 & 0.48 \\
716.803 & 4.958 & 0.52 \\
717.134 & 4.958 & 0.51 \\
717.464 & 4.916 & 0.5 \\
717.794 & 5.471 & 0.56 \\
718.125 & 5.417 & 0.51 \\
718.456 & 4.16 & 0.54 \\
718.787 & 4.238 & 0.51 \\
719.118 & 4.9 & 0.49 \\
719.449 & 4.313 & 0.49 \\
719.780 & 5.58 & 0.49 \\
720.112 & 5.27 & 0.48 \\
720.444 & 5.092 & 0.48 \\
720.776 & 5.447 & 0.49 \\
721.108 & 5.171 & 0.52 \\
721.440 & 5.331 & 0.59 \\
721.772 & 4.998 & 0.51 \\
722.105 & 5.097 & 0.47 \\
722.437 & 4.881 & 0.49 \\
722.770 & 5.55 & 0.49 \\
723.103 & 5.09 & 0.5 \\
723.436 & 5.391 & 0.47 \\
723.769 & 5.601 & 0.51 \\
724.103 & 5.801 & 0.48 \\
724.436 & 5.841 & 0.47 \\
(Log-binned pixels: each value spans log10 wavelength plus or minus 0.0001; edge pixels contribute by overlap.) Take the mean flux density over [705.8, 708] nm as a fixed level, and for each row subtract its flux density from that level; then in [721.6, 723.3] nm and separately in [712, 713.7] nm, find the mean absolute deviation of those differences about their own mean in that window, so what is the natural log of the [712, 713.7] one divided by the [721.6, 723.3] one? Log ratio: 1.0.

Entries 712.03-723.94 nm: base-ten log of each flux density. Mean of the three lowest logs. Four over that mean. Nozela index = 6.52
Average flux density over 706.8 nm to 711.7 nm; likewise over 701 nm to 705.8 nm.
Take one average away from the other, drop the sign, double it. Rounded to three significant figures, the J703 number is 1.10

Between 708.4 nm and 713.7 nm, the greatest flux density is 5.869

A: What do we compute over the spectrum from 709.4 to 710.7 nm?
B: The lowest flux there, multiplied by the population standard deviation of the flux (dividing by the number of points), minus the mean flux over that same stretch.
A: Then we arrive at -3.5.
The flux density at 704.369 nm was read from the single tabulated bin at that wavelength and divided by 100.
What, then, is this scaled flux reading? 0.052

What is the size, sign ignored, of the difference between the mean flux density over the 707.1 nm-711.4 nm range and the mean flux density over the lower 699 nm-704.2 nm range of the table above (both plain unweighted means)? 0.43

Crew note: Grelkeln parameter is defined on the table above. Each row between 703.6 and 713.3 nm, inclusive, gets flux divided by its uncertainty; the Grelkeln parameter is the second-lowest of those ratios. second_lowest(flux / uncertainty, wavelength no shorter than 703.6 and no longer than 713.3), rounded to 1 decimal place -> 6.3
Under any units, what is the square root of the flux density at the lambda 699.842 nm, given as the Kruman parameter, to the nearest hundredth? 2.32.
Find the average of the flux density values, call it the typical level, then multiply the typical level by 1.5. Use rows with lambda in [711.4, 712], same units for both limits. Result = 7.1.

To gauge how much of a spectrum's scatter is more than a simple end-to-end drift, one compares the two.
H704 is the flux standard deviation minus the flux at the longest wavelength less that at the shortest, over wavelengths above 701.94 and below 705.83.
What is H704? 0.0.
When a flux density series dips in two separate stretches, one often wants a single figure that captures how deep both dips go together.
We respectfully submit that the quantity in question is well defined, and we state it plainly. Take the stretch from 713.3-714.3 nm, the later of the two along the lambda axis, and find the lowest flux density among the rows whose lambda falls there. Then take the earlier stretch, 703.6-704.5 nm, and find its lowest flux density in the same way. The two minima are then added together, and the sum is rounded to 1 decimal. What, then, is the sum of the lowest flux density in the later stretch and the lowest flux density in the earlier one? 9.6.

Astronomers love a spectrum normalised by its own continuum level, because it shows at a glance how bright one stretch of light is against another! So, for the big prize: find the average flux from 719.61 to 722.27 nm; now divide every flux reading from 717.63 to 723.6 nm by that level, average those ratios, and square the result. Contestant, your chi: 0.94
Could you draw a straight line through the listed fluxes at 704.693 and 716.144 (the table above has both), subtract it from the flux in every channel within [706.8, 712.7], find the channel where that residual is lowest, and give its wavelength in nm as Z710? 708.598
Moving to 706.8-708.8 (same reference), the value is 708.598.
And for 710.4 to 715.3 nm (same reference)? 712.853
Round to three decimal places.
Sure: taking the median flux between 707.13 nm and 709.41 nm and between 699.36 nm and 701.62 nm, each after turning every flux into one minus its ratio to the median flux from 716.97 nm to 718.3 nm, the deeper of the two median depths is -0.016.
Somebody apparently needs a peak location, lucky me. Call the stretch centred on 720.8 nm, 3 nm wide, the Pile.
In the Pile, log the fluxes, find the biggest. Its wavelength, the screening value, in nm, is 719.780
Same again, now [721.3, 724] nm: 723.769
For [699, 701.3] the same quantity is 700.810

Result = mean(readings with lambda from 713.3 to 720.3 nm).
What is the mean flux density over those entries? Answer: 4.91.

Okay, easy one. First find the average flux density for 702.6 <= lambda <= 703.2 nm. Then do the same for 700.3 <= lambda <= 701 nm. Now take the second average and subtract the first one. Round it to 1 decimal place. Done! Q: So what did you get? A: 0.6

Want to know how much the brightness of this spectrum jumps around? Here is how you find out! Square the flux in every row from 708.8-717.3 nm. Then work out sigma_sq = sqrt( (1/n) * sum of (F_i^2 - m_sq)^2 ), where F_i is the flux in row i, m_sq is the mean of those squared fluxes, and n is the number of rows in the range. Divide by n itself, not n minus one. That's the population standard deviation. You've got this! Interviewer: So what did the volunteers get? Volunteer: 3.9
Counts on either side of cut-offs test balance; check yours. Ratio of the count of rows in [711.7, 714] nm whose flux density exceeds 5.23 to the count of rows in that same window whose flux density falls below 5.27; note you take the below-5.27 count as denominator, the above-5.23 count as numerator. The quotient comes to 0.17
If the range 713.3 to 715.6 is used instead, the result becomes 0.17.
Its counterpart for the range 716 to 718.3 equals 0.40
